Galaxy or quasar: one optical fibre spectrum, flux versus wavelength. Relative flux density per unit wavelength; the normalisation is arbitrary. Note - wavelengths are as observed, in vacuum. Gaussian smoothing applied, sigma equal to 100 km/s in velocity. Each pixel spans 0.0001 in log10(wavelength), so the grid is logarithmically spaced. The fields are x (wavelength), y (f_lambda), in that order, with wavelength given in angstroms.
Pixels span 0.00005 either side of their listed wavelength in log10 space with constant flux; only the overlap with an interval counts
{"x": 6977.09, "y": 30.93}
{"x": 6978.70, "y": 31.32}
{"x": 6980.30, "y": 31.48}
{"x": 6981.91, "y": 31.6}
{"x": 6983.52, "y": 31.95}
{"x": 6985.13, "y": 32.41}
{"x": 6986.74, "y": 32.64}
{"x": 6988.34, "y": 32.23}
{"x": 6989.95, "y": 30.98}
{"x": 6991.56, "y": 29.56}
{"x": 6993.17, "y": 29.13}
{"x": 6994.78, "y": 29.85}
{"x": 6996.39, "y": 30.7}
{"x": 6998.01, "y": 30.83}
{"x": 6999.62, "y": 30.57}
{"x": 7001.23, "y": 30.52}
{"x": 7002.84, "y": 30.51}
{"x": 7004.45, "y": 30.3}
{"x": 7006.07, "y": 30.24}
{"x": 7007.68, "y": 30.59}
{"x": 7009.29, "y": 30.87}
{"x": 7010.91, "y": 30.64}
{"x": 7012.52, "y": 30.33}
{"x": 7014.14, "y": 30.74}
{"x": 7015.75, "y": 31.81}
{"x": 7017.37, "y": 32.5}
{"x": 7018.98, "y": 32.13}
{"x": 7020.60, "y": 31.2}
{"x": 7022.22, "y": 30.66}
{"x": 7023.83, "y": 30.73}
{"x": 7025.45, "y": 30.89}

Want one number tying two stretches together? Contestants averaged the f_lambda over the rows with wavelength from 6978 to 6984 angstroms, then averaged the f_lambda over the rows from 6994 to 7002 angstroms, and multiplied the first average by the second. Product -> 963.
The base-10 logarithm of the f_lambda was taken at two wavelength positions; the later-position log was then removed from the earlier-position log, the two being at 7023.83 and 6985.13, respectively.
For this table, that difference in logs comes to 0.023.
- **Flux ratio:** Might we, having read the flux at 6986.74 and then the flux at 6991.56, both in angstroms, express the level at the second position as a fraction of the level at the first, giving 0.91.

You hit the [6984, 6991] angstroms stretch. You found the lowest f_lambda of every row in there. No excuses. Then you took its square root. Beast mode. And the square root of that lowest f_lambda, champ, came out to 5.57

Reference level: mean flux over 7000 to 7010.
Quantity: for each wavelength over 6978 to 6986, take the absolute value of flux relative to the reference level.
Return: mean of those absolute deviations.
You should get 1.2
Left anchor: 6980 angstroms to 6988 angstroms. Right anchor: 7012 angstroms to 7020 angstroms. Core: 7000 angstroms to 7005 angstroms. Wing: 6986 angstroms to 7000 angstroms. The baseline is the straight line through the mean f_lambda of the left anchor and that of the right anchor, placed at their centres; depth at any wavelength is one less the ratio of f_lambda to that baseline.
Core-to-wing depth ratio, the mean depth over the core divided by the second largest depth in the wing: 0.5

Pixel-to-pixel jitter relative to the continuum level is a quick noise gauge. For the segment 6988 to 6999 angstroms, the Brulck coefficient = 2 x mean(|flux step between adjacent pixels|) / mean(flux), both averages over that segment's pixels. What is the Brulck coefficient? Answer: 0.053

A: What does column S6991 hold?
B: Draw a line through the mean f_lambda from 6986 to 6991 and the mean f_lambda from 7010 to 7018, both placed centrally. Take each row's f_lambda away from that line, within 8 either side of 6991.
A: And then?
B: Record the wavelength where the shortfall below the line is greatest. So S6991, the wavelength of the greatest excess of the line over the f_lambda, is 6993.17 angstroms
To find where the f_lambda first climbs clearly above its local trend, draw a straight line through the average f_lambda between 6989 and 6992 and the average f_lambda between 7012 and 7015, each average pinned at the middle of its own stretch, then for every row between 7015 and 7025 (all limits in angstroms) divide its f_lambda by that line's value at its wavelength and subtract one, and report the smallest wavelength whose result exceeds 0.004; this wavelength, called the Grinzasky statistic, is 7015.75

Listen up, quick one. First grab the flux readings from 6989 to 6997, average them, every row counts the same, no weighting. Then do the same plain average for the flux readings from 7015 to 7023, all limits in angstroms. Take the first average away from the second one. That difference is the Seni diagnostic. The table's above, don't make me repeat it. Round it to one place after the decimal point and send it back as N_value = 1.6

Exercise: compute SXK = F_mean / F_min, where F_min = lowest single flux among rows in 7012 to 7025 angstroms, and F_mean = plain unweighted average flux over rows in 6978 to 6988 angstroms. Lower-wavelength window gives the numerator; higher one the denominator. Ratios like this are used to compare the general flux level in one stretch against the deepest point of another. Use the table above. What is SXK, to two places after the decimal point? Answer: 1.05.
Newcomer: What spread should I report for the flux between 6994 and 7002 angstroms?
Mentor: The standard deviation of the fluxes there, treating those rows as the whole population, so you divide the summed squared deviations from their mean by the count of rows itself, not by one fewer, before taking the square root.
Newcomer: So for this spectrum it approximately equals 0.34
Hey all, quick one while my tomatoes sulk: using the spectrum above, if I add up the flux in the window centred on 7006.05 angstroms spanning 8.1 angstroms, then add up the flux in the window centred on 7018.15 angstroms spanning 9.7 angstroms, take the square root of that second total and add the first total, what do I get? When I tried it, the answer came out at 166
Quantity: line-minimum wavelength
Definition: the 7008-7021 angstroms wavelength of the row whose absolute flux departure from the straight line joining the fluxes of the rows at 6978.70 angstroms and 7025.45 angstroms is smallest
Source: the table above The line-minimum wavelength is 7009.29 angstroms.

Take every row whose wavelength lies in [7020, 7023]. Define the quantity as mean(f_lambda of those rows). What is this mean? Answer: 30.9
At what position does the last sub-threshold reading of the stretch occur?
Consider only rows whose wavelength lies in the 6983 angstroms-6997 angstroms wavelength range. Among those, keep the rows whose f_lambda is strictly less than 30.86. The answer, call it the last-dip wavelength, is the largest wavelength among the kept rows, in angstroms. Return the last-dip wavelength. 6996.39 angstroms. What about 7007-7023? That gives 7022.22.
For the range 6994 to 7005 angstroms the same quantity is 7004.45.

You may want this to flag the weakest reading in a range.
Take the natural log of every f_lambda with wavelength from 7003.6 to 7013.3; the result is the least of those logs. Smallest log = 3.41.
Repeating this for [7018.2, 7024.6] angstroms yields 3.42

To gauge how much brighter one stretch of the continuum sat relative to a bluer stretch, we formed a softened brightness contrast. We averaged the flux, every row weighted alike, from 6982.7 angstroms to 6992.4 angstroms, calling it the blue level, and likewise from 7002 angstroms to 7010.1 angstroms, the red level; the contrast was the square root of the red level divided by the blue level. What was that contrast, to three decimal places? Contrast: 0.982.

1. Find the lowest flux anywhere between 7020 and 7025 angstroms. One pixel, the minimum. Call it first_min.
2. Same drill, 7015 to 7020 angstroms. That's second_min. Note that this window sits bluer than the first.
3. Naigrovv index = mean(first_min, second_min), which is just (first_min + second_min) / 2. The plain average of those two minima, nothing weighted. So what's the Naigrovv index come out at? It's 31.2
